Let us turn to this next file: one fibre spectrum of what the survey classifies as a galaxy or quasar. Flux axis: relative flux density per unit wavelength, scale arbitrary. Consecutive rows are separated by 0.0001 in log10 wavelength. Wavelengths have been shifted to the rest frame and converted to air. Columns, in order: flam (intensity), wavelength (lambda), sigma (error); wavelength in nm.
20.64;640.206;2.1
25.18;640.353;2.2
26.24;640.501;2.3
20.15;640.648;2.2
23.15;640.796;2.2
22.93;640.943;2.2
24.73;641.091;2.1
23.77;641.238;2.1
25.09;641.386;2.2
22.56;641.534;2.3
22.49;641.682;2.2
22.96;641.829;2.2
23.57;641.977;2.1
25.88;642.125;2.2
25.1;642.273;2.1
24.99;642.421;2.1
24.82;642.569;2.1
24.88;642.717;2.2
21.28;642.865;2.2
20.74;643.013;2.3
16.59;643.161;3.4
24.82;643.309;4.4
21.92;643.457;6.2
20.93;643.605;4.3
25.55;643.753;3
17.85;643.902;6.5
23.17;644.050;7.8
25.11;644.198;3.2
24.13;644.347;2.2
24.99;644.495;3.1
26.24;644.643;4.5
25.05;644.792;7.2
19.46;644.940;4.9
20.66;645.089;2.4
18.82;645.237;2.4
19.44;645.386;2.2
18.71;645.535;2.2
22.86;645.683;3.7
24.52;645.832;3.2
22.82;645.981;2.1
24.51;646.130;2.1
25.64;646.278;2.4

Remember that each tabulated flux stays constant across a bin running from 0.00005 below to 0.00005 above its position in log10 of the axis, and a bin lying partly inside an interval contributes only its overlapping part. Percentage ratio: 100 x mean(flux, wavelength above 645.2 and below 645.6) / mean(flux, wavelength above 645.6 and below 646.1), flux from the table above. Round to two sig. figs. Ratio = 81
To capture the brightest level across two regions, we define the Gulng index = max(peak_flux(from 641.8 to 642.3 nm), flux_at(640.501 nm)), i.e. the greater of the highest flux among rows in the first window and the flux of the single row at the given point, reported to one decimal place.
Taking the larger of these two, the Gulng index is 26.2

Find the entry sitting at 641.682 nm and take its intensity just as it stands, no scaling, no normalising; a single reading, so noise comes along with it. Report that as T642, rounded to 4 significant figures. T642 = 22.49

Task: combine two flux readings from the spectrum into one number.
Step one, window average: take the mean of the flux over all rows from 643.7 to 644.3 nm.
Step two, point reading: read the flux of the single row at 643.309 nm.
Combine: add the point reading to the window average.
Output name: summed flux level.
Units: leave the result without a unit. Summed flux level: 47.7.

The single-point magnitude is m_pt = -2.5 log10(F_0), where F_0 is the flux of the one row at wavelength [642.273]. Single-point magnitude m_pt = -3.50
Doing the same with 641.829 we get -3.40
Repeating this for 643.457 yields -3.35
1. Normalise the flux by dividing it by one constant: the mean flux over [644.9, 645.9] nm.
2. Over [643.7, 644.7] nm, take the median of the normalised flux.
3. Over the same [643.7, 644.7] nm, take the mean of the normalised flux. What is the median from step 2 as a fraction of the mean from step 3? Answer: 1.05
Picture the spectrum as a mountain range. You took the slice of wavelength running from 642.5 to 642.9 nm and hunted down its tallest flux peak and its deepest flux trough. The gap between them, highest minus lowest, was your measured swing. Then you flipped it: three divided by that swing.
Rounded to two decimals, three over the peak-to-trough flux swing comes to 0.83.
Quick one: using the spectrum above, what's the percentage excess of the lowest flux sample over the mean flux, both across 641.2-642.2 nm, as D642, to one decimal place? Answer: -5.3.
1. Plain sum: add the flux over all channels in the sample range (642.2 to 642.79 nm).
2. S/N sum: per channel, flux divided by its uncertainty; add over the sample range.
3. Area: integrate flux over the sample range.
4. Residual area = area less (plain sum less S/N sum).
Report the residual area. -38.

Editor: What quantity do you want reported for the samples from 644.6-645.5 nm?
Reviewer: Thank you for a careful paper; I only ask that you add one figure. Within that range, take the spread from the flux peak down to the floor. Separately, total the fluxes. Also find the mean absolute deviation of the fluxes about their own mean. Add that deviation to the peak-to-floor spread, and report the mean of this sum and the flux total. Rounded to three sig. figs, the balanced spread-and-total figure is 69.9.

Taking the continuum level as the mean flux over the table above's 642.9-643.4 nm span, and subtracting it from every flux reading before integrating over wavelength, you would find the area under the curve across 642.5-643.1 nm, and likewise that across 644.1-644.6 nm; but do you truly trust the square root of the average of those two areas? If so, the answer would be 1.25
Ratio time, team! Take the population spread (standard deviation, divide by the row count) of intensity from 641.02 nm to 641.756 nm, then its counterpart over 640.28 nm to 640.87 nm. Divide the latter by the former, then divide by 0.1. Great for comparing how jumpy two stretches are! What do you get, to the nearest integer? 22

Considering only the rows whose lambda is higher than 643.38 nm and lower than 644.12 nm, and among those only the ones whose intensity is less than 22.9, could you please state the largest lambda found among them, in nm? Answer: 643.902 nm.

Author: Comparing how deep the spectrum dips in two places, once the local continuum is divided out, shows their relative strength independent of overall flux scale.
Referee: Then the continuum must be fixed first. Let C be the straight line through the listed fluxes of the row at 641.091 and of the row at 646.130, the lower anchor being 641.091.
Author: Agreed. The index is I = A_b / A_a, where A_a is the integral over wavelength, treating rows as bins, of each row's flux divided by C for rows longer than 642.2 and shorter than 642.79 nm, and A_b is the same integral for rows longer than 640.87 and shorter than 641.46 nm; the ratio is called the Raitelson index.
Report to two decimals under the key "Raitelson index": 0.96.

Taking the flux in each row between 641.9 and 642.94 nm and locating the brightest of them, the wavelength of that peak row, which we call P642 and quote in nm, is 642.125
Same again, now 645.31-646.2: 645.832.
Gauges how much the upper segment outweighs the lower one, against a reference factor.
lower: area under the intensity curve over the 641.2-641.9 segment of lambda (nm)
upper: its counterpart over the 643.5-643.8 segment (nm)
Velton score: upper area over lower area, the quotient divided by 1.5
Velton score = 0.3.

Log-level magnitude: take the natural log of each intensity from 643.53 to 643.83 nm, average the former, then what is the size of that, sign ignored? 3.14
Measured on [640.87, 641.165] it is 3.17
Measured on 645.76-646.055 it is 3.16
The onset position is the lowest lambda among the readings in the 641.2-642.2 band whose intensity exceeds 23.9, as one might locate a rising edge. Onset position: 641.386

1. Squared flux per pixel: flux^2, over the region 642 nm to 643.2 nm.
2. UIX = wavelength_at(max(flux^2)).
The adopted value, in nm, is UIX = 642.125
